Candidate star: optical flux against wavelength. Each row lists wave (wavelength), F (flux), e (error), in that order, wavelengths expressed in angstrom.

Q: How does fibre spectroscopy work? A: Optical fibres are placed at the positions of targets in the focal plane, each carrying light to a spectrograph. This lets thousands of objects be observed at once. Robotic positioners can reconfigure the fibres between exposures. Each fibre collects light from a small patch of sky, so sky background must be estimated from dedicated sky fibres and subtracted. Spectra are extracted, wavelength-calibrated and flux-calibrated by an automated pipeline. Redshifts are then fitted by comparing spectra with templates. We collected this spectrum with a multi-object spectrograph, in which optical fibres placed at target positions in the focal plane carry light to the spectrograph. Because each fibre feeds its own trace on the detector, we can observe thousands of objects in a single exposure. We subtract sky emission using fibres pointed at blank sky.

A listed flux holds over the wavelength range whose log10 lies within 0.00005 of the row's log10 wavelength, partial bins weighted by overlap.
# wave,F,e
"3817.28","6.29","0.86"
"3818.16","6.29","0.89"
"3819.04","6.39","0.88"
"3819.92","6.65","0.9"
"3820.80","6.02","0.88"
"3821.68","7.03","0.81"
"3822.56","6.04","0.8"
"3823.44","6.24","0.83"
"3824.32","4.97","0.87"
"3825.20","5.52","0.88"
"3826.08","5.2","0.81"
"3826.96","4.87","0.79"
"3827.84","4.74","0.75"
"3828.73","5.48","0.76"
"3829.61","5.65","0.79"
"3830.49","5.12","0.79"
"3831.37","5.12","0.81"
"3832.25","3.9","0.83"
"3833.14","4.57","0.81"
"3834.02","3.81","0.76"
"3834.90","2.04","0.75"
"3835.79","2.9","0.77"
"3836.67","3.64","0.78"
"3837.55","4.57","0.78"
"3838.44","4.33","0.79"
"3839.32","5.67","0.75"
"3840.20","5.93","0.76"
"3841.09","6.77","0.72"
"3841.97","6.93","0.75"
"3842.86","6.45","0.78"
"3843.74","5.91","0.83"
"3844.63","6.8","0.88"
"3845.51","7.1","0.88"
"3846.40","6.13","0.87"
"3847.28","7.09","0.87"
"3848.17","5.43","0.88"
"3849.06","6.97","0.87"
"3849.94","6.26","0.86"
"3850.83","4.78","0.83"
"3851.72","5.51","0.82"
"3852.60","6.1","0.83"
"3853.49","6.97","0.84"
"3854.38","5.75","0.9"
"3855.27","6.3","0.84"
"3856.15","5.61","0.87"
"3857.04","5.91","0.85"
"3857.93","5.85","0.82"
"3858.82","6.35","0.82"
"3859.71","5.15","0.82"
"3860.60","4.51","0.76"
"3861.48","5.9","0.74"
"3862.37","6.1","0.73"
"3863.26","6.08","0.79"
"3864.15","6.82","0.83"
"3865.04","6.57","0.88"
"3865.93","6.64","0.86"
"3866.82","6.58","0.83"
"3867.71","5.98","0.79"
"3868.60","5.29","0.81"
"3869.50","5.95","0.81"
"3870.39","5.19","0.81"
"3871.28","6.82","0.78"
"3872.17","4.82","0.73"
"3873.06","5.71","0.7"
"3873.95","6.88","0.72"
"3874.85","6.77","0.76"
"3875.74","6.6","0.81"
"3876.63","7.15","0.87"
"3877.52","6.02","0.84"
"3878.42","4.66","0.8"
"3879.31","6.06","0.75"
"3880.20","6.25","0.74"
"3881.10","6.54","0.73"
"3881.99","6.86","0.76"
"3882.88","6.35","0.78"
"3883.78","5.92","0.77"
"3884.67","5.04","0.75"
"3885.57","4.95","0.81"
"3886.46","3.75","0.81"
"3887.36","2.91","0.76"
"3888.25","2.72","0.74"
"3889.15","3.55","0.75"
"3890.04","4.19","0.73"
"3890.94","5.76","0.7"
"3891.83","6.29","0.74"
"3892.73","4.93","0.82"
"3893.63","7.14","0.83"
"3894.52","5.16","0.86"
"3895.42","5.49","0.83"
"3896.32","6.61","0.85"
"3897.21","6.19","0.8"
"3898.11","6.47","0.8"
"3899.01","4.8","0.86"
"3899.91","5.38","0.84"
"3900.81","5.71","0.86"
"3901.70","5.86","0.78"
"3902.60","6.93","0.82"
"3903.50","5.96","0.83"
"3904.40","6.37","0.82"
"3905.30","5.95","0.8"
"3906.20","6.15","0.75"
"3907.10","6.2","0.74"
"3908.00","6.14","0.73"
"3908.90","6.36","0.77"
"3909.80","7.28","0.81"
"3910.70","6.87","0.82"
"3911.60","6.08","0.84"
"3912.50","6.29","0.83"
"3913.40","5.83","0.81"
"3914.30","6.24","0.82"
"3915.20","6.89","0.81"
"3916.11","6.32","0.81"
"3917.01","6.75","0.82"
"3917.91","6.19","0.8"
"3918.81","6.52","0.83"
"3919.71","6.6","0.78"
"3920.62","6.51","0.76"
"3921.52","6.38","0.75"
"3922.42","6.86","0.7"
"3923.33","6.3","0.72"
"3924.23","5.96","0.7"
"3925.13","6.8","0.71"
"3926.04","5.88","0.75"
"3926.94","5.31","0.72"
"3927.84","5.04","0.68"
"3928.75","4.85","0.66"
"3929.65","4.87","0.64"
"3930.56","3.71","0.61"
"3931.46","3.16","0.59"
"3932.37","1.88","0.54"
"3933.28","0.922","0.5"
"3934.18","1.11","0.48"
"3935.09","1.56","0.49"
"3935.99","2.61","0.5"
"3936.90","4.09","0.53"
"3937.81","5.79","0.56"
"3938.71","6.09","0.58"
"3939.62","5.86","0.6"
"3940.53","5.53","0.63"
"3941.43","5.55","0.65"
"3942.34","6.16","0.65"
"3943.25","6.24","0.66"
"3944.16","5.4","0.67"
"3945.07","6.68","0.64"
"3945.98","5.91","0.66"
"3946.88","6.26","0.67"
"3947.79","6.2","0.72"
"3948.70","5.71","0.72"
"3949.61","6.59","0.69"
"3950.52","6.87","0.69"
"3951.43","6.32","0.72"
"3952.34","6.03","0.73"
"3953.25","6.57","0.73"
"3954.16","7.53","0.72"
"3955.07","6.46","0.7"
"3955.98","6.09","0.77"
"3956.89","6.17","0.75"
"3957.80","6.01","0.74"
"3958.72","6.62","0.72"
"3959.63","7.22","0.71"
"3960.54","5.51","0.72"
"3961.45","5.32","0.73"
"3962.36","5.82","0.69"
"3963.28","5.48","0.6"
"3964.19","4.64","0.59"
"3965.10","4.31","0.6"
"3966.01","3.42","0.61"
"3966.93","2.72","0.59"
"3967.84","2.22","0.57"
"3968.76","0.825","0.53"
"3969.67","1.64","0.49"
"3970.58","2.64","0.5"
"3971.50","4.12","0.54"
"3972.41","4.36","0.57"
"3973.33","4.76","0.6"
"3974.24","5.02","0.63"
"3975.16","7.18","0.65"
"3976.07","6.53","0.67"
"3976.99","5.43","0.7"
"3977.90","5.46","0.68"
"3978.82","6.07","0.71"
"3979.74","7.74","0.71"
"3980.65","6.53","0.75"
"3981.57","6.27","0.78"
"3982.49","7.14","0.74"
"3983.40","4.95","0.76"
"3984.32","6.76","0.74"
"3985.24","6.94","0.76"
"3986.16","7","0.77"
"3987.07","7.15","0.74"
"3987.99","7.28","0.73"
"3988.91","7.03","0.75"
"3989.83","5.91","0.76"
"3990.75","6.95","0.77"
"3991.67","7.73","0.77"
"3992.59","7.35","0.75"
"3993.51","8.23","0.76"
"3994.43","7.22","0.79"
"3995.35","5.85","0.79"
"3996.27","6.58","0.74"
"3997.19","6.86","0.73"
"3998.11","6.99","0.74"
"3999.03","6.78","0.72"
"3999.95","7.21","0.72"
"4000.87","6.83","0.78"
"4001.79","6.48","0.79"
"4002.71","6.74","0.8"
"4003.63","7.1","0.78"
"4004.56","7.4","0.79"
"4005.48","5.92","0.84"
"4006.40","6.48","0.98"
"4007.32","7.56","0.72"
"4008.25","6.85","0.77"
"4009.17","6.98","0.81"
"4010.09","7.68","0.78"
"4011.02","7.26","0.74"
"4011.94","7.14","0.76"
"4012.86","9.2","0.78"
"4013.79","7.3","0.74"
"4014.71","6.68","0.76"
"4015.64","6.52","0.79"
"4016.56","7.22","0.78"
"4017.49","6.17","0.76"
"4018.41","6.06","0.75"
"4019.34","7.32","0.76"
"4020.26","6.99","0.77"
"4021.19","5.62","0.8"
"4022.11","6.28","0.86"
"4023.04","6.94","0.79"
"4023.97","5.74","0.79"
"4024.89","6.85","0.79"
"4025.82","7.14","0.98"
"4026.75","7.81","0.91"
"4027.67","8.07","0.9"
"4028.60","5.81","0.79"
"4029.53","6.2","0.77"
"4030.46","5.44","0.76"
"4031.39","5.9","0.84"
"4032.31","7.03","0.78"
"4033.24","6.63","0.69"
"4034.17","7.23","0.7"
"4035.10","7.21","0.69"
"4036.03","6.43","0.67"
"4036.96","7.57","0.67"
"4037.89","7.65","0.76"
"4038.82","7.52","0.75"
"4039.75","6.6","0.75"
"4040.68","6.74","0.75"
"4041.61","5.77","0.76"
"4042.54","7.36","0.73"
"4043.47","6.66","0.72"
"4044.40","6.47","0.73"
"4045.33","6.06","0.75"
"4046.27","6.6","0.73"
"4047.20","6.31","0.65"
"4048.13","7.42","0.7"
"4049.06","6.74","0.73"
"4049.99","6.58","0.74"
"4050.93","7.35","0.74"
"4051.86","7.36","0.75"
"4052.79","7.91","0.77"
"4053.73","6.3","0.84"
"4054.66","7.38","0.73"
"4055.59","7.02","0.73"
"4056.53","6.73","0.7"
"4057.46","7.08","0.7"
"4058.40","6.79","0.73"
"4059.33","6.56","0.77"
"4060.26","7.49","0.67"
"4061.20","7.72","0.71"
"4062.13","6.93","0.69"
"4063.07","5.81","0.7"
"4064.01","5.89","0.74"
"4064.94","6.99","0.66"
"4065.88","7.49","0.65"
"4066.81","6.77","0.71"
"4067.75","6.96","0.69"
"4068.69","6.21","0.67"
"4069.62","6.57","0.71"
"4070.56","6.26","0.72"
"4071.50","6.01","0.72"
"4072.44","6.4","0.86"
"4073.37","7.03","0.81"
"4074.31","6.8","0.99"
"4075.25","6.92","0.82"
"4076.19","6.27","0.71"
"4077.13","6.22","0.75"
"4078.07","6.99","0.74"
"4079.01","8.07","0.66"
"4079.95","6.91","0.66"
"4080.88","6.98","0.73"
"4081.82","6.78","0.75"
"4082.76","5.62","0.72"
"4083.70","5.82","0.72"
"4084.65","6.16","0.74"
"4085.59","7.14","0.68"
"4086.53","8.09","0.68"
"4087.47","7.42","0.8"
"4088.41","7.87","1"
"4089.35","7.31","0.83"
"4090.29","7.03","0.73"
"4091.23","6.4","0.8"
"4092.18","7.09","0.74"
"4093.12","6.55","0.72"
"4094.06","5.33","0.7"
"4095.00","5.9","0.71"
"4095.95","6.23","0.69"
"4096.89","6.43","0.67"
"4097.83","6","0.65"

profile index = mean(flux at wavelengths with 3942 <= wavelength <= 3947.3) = 6.1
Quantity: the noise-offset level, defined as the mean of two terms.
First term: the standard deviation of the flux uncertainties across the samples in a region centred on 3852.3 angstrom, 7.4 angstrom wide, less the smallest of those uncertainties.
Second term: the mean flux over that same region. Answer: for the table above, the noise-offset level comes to 2.6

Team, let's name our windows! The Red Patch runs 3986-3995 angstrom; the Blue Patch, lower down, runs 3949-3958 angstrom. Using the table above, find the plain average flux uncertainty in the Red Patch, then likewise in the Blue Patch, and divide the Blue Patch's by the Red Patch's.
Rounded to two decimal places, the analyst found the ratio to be 0.95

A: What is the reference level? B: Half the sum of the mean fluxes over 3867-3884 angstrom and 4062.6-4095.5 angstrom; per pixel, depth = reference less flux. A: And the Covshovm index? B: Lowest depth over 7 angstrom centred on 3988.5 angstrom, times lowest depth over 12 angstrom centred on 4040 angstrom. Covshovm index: 1.7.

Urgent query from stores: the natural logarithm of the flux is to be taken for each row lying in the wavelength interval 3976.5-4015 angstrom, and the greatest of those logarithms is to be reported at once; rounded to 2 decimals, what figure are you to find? 2.22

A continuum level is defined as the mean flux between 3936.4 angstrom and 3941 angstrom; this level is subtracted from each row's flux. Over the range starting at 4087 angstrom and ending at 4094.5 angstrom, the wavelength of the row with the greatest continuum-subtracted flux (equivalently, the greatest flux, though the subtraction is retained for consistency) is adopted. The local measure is 4088.41 angstrom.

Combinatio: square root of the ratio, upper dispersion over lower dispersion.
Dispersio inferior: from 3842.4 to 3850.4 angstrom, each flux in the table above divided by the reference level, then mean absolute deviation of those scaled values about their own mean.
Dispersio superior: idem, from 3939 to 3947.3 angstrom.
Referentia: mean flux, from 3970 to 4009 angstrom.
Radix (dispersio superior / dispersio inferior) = 0.85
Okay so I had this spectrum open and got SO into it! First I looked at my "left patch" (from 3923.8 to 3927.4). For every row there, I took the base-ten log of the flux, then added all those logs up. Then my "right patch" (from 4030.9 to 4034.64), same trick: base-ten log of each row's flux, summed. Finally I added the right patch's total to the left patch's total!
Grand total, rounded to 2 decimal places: 6.40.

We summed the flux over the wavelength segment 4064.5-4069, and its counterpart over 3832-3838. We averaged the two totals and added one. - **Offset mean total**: 31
